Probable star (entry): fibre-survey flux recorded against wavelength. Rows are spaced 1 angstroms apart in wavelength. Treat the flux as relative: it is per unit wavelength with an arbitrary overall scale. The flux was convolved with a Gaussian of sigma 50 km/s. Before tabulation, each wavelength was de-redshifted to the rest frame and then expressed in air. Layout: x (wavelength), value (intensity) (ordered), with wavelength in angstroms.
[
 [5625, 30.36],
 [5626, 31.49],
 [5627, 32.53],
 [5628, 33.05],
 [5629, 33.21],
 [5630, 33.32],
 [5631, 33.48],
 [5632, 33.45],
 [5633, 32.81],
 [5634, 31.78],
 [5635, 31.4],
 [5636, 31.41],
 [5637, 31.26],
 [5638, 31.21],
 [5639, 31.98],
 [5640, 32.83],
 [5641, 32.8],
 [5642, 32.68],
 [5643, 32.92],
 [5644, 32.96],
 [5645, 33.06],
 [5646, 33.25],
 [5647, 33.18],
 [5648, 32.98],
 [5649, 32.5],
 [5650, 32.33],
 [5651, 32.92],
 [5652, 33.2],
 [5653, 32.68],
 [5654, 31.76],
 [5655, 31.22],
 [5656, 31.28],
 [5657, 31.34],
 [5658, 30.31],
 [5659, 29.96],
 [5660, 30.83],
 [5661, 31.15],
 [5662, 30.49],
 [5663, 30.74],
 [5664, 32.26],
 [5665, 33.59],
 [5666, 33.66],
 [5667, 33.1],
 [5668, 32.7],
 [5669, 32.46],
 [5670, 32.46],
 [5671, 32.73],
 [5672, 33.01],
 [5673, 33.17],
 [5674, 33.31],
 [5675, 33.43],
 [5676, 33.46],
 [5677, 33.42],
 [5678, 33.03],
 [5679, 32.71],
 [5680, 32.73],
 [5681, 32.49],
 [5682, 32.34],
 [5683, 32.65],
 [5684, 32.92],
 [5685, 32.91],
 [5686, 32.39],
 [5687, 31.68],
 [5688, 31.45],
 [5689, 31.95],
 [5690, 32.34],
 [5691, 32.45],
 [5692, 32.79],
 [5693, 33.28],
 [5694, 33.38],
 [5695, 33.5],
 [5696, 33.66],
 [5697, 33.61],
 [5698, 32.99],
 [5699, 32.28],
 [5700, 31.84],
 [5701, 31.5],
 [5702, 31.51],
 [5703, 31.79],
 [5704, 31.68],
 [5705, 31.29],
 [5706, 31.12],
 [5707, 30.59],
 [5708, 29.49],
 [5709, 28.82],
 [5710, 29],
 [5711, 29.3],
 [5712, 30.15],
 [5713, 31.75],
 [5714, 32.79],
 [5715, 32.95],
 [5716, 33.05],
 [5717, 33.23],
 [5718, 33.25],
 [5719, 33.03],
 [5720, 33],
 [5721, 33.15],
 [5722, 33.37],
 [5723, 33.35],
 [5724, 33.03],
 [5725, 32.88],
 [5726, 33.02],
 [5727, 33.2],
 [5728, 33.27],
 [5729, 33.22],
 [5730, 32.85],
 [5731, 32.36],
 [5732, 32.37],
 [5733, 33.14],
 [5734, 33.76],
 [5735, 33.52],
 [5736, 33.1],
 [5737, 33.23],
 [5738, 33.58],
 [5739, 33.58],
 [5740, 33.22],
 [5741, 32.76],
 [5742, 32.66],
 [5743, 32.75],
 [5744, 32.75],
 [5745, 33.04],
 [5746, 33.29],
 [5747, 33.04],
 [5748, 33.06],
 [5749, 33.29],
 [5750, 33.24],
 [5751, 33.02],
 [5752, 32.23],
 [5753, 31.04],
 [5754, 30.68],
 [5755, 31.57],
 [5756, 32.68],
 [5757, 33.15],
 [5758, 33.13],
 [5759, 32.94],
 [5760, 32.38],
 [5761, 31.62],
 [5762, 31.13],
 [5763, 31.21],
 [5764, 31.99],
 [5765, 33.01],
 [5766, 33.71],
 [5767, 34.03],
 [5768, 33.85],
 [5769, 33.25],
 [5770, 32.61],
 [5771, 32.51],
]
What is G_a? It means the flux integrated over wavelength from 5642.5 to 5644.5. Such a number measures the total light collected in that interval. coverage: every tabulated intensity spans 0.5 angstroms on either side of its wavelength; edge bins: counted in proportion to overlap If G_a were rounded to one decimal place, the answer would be 65.9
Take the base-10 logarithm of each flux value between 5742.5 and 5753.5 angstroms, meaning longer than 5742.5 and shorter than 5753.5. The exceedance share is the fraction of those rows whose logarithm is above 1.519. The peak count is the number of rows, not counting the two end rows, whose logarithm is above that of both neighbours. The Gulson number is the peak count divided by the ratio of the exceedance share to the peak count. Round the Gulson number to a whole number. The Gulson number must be 7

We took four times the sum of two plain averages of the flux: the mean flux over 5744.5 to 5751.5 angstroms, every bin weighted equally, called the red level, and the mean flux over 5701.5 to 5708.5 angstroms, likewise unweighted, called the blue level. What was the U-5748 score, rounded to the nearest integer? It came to 257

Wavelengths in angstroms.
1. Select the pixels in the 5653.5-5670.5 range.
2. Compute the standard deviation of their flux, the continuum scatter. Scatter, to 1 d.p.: 1.1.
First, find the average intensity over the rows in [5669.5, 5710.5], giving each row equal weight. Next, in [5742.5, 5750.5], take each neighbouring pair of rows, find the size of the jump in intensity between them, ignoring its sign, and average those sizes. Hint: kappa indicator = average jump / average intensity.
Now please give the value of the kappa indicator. 0.005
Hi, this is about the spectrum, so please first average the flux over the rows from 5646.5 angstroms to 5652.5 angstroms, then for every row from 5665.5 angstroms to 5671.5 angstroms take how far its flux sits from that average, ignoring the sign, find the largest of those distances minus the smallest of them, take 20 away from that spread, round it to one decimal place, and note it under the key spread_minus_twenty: -19.3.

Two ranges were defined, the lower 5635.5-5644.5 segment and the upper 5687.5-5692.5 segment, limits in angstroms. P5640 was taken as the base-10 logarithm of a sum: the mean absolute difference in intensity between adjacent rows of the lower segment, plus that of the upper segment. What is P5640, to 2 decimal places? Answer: -0.21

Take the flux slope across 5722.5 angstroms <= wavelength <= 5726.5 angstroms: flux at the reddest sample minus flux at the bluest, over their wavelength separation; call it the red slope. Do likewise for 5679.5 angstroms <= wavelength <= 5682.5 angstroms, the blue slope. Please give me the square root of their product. 0.15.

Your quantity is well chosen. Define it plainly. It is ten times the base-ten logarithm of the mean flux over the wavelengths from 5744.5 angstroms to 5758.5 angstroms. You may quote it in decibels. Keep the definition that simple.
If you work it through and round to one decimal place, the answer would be 15.1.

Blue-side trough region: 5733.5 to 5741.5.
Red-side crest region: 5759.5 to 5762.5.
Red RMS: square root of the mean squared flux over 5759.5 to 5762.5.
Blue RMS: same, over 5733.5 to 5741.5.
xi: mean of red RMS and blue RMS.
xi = 32.5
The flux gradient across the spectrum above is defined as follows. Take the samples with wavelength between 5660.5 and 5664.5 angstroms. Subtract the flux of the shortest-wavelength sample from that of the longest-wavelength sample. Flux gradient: 1.1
